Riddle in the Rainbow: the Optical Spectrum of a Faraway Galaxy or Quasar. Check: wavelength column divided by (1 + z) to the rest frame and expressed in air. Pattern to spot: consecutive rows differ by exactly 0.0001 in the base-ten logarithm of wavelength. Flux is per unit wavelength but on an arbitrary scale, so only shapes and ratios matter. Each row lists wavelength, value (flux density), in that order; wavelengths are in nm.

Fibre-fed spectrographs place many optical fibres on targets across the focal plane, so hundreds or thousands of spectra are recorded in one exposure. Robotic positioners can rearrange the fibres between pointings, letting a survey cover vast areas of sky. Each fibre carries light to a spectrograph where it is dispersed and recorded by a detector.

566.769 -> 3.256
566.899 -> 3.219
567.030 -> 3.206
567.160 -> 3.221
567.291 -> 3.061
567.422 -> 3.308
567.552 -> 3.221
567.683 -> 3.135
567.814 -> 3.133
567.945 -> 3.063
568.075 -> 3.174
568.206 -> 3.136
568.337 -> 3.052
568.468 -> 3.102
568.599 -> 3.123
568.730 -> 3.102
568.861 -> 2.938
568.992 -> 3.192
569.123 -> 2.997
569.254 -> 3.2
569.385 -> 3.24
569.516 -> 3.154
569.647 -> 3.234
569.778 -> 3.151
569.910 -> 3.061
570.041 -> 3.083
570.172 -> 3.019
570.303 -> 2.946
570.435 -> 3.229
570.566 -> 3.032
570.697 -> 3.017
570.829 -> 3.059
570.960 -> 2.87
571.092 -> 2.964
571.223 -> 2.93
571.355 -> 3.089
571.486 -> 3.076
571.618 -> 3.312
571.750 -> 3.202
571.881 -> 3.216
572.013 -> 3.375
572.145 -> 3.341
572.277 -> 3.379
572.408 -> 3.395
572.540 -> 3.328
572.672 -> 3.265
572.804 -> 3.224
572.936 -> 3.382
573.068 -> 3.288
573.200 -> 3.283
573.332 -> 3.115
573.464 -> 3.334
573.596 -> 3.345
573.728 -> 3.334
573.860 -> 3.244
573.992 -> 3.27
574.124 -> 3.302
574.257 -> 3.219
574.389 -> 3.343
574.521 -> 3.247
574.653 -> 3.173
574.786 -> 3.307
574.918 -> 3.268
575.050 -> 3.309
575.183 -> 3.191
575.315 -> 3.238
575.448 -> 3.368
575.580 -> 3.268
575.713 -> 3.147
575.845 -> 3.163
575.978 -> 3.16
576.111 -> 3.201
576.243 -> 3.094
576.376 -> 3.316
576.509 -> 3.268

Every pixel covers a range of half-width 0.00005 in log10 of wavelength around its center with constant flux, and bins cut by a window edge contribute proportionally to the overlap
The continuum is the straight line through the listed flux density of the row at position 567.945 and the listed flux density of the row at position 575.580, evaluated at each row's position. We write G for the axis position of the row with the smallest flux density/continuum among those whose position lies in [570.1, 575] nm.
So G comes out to 570.960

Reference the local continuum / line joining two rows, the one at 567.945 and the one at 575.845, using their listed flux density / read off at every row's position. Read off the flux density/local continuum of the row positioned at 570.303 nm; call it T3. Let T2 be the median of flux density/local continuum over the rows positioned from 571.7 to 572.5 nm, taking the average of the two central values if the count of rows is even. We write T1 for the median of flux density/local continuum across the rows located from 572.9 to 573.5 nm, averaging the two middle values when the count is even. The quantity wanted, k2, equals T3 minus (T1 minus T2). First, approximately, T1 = 1.05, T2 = 1.08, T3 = 0.95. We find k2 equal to 0.98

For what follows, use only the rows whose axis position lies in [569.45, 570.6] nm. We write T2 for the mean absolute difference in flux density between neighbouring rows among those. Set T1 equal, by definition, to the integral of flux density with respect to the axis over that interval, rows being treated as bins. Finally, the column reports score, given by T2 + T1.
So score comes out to 3.7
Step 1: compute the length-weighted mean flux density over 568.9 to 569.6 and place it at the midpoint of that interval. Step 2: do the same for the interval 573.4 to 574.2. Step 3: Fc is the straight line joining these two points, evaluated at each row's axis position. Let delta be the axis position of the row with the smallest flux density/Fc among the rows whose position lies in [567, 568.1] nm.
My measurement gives 567.945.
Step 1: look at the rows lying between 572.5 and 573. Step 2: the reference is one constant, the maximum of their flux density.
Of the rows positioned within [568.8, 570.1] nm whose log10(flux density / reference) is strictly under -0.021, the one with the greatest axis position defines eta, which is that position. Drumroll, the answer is 570.041 nm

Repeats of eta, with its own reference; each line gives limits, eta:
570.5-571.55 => 571.486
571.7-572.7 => 571.881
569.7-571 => 570.960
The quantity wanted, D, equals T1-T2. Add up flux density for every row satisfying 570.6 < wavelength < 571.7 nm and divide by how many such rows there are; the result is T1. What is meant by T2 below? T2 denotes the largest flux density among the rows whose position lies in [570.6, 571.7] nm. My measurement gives -0.27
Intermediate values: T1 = 3.04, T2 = 3.312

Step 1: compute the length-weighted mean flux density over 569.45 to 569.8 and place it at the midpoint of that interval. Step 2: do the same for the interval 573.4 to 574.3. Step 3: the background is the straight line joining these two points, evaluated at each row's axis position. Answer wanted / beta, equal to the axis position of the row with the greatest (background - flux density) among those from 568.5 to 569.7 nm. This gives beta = 568.861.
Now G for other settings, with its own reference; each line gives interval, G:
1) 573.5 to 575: 574.653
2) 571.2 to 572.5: 571.223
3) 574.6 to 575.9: 575.713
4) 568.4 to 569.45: 568.861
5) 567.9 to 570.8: 570.303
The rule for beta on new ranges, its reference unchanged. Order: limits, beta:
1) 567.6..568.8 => 568.337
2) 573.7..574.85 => 574.653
